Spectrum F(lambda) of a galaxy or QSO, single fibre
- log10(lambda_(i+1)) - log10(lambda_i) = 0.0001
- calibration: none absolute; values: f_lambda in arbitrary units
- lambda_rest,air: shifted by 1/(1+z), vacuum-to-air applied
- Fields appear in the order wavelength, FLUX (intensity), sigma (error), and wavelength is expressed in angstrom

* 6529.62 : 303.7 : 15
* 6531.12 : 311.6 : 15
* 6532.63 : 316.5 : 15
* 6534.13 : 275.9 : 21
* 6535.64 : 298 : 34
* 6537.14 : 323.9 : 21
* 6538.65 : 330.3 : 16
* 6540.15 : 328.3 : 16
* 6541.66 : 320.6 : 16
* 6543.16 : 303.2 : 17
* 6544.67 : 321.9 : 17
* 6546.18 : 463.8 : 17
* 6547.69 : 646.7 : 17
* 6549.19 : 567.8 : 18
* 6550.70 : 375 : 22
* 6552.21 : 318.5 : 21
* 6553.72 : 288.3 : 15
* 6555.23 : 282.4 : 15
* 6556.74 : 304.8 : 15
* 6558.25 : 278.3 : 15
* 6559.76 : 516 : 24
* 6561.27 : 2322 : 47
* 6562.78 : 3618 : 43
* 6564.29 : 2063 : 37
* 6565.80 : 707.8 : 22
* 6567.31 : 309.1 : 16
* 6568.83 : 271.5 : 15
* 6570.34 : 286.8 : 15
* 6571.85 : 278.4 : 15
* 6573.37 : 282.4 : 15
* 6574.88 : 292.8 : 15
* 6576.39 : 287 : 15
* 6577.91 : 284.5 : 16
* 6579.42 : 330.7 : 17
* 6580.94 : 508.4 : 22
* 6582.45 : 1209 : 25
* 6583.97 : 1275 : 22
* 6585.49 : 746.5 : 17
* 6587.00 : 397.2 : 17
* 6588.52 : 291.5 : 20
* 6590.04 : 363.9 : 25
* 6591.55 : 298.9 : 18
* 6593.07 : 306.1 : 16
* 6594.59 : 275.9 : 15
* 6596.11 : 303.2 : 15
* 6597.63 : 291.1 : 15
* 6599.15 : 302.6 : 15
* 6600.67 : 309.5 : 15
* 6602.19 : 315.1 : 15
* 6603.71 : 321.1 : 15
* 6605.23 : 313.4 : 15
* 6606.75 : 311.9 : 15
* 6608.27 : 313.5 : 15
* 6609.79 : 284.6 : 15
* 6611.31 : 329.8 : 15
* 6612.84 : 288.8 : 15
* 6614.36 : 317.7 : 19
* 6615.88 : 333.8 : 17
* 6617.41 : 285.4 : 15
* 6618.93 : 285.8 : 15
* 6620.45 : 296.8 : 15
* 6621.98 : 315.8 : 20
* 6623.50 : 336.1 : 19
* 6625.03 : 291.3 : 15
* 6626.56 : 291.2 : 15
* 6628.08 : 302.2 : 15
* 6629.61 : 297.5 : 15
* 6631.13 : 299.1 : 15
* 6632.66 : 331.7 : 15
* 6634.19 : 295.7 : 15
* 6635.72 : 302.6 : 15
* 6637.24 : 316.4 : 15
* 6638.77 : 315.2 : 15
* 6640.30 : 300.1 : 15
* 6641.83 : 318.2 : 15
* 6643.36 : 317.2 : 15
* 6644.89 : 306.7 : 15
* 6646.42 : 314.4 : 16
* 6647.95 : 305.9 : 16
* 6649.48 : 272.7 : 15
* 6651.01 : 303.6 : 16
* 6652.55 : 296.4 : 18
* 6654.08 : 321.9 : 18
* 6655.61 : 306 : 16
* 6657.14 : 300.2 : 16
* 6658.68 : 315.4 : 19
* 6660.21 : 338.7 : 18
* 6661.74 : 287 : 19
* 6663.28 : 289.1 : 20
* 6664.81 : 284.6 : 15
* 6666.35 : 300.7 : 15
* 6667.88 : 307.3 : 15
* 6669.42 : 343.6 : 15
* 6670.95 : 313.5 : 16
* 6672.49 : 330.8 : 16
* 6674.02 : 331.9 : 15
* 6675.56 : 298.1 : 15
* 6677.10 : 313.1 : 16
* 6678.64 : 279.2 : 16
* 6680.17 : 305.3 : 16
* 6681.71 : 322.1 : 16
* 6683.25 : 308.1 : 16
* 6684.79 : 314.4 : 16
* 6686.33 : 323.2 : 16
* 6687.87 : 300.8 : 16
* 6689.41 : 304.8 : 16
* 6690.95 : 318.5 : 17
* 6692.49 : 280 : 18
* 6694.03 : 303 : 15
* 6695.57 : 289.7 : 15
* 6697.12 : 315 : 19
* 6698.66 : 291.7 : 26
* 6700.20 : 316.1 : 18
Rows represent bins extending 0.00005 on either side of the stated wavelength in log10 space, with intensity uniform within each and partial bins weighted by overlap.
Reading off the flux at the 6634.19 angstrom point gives 295.7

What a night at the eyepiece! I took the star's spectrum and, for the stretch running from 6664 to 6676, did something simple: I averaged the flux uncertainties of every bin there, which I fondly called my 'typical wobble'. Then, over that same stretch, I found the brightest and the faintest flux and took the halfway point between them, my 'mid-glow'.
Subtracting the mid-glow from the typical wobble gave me -299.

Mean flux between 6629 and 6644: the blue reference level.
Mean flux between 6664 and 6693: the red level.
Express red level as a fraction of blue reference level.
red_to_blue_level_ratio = 1.0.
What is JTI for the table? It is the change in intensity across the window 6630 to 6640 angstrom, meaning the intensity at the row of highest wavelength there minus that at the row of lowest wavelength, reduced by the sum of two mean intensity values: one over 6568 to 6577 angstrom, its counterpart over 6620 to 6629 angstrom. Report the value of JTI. -573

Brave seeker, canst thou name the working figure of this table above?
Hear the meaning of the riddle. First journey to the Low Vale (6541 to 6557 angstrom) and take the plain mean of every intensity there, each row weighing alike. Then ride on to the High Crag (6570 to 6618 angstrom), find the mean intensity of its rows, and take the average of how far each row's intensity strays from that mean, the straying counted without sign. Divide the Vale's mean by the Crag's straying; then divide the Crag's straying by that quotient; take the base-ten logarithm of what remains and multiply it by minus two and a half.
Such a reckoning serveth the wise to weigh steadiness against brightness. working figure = -4.2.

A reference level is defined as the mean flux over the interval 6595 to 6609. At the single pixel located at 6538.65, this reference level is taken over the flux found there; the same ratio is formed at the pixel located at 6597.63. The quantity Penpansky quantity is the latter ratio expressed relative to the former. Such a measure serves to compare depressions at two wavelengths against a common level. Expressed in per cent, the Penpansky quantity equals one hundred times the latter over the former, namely 113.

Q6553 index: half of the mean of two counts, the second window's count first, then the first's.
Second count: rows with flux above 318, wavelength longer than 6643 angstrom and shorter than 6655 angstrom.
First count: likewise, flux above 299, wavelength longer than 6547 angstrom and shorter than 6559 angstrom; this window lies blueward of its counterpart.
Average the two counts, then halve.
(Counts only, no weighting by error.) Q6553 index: 1.50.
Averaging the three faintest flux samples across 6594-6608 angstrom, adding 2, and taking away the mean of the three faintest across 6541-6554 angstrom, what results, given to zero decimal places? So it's -11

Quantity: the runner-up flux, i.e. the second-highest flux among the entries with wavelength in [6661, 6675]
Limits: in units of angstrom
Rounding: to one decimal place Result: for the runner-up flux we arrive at 331.9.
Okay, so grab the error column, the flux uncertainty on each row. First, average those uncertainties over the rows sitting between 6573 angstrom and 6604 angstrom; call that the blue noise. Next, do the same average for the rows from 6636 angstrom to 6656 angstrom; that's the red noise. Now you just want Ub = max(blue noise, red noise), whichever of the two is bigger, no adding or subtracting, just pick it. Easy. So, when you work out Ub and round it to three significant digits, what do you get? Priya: 17.4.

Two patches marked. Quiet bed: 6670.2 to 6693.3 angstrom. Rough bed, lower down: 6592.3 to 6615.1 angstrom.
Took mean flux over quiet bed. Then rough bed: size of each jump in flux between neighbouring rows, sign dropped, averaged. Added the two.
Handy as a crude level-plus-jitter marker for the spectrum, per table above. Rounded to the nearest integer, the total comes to 328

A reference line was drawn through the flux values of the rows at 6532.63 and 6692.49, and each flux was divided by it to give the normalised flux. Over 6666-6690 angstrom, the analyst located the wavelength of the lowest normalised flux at 6678.64 angstrom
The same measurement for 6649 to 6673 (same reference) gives 6649.48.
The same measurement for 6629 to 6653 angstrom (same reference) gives 6649.48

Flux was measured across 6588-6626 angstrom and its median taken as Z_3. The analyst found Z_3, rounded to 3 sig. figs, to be 306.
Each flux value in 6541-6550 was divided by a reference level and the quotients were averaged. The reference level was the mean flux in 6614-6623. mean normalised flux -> 1.43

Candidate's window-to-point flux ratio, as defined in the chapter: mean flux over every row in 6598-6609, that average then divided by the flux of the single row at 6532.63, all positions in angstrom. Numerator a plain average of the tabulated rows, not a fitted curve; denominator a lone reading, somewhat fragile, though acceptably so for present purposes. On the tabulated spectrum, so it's 0.99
